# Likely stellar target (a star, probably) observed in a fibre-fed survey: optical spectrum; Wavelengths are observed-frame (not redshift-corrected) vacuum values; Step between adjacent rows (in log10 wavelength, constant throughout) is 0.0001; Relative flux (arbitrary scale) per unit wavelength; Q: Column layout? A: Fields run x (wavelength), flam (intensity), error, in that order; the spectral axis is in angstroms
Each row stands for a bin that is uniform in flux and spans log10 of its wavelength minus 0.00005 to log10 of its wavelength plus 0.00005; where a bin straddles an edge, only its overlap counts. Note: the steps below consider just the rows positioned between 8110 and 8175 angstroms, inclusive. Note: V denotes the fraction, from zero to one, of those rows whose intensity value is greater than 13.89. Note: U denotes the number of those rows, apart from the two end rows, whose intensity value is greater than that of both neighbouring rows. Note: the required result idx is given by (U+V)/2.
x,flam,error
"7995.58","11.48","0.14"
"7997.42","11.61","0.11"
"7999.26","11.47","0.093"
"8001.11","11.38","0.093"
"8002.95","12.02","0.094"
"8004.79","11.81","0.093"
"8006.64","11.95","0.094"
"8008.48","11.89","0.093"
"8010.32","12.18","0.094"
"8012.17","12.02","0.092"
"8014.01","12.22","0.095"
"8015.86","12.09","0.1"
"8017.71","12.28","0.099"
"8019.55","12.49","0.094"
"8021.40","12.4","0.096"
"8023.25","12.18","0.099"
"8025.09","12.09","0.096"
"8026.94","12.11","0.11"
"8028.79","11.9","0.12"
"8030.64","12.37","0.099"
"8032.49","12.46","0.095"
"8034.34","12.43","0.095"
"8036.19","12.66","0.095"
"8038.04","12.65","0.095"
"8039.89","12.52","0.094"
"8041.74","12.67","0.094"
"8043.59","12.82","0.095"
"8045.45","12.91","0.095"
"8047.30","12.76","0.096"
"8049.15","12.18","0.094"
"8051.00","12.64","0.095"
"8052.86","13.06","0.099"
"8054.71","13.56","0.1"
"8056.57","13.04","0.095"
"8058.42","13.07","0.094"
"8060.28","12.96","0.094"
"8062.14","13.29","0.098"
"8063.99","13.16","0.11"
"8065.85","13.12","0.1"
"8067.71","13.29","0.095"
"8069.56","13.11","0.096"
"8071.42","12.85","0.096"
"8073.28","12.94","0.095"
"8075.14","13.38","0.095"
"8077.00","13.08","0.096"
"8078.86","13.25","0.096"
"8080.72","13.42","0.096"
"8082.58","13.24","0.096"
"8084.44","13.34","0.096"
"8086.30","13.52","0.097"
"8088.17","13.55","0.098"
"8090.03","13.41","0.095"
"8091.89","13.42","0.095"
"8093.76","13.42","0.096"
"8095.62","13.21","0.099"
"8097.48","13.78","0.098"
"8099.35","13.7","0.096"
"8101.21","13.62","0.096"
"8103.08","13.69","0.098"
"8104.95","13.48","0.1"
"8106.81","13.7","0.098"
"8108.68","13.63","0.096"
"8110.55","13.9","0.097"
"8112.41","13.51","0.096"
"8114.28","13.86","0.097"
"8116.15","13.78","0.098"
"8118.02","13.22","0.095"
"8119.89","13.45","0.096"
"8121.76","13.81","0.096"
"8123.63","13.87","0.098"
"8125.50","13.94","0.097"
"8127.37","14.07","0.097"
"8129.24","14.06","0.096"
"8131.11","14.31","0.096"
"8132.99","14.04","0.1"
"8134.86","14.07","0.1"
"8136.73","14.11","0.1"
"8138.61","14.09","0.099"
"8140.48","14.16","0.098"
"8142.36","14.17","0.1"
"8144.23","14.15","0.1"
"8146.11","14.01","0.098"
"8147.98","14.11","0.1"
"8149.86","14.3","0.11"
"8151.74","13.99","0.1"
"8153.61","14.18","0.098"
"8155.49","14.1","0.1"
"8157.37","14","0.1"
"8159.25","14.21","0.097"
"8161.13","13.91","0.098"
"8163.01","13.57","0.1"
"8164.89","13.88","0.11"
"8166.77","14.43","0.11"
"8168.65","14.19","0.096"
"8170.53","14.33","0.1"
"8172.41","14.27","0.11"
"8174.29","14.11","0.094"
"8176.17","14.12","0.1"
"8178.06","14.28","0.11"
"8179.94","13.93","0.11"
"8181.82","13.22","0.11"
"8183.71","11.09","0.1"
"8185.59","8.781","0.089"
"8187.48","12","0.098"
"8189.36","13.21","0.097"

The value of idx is 5.37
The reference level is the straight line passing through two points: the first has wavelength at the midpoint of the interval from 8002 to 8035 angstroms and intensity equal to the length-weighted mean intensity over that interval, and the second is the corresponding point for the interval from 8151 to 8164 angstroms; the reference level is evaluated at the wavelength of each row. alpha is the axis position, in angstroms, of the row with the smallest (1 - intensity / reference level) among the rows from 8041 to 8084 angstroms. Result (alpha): 8054.71 angstroms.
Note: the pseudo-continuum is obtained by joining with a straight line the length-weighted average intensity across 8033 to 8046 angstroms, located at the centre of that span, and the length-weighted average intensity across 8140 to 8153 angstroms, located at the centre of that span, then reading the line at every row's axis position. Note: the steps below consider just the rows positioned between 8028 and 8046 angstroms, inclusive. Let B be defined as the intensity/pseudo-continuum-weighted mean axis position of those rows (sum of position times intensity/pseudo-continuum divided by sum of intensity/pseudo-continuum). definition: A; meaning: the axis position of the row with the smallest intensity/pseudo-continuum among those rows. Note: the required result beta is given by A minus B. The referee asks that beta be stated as -8.4 angstroms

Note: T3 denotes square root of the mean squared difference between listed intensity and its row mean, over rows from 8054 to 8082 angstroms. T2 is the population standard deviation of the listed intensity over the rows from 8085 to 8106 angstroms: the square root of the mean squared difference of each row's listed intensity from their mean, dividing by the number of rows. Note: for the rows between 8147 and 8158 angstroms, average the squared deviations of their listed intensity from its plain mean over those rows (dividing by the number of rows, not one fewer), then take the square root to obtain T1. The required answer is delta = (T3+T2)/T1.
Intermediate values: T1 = 0.11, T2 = 0.16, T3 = 0.19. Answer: 3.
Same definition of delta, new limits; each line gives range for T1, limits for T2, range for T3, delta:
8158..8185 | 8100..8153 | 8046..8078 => 1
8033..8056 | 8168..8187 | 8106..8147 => 6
